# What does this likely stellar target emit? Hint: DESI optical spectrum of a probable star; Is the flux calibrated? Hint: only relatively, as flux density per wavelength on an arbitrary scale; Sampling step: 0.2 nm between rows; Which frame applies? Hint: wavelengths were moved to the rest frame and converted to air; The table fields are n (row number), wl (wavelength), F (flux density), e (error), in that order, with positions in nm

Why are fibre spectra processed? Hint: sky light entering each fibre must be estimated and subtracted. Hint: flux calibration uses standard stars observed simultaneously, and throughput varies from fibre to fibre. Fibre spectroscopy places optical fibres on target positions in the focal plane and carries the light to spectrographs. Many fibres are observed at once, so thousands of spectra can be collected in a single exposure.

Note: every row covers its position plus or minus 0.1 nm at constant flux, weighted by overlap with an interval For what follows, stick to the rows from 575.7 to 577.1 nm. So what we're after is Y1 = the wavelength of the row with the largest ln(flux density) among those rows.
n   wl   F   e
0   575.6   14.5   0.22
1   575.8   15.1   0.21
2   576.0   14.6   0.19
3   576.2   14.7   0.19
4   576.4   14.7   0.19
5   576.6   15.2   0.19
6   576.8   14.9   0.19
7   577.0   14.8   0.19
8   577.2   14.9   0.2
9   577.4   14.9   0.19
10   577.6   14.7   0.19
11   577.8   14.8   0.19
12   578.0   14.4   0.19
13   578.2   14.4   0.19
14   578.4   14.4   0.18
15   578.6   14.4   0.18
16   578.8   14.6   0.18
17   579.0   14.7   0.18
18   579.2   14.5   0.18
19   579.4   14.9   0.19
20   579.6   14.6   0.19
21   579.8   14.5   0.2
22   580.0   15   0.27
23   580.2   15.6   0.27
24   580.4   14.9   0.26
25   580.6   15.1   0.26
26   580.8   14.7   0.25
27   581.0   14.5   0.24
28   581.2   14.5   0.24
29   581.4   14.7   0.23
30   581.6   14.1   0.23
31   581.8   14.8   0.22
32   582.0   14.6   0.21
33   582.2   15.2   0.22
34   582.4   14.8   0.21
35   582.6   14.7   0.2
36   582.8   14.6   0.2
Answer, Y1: 576.6 nm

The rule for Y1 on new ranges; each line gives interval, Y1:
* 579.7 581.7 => 580.2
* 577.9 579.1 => 579.0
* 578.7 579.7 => 579.4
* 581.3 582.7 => 582.2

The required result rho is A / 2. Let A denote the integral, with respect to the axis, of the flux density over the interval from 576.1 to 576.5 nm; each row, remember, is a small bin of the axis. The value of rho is 2.94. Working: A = 5.88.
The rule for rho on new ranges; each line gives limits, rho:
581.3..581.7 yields 2.88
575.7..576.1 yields 2.97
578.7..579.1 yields 2.93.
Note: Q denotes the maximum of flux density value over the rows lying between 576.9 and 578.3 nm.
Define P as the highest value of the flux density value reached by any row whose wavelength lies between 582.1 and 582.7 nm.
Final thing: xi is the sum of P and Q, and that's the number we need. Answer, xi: 30.1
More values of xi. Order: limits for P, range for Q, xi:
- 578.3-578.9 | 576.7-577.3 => 29.5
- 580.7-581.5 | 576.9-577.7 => 29.6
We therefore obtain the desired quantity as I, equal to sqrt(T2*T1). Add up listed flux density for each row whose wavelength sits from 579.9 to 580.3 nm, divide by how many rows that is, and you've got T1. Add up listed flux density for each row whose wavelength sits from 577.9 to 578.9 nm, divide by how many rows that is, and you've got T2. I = 14.9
